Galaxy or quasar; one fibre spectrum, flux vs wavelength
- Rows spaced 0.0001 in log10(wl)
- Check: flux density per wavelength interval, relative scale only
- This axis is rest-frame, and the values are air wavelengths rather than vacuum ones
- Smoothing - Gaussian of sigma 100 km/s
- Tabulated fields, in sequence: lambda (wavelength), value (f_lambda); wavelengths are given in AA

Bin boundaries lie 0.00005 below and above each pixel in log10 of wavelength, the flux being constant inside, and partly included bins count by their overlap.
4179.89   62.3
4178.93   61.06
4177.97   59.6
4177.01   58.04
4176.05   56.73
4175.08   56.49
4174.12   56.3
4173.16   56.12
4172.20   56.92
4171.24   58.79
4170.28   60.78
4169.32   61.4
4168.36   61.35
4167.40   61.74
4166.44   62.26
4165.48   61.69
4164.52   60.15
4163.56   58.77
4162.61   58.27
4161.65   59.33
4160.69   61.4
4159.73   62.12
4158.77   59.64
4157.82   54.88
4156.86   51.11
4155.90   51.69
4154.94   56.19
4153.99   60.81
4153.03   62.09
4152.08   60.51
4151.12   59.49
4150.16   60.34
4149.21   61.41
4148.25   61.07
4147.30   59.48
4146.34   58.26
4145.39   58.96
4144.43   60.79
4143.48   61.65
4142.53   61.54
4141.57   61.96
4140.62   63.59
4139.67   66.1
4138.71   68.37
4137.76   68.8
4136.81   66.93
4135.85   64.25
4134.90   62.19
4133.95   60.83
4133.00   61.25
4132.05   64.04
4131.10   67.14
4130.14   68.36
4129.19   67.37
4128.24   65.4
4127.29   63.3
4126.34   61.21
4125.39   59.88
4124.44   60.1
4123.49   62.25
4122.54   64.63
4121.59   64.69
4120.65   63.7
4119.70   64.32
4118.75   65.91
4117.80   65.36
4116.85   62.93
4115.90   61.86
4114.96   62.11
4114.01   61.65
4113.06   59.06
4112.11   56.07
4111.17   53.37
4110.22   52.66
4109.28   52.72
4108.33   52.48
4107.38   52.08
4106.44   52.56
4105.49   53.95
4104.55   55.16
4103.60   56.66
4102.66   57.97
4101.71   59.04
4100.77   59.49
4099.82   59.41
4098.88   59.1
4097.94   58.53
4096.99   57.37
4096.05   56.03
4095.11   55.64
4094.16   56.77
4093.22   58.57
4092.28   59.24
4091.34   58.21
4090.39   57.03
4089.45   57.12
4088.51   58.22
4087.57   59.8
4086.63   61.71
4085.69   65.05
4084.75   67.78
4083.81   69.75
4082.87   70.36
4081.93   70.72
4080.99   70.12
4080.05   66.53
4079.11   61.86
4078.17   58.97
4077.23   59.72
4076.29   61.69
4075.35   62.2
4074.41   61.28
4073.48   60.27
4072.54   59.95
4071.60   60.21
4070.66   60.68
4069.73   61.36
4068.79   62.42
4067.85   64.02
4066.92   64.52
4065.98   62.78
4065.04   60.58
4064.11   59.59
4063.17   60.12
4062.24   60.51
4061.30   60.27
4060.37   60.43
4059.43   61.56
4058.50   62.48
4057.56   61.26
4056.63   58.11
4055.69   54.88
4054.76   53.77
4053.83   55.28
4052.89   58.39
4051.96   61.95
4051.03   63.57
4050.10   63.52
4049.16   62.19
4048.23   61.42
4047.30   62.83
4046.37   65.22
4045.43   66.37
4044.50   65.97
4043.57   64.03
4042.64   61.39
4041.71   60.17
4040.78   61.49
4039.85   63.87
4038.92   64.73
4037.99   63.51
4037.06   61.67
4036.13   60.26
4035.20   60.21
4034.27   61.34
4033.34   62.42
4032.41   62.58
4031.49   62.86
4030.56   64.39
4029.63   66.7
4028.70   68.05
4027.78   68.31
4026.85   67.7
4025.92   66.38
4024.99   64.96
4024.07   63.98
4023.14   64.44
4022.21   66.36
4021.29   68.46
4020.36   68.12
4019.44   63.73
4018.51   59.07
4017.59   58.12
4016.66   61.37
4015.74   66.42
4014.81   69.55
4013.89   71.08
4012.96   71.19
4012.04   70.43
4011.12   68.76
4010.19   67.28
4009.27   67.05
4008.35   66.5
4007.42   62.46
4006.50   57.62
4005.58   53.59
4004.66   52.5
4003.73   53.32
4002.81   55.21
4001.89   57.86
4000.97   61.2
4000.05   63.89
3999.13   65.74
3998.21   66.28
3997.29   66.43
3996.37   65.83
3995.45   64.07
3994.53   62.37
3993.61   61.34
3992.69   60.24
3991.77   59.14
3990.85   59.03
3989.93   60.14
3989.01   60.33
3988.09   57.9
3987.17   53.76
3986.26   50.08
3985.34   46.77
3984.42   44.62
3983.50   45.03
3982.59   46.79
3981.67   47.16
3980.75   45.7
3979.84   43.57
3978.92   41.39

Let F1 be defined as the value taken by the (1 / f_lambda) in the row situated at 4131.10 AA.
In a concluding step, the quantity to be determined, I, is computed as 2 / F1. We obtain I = 134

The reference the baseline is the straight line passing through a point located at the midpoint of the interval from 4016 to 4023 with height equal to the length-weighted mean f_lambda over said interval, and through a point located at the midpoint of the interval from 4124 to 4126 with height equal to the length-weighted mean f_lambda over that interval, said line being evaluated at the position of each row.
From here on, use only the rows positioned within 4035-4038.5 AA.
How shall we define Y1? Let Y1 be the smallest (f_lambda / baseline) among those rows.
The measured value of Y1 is 0.95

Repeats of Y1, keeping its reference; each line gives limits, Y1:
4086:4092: 0.93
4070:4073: 0.97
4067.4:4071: 0.98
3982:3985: 0.69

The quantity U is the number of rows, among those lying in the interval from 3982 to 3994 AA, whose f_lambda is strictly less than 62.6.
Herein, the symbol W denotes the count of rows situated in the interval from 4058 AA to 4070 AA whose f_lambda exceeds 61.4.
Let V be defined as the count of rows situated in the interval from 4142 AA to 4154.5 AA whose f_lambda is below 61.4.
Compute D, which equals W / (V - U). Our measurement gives -1.5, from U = 13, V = 9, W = 6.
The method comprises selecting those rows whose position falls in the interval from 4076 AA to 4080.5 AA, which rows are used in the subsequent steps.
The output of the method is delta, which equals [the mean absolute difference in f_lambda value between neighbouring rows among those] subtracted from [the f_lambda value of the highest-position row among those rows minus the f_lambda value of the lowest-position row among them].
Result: 2.3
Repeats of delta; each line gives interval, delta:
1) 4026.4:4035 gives -7.3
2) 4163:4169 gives 1.7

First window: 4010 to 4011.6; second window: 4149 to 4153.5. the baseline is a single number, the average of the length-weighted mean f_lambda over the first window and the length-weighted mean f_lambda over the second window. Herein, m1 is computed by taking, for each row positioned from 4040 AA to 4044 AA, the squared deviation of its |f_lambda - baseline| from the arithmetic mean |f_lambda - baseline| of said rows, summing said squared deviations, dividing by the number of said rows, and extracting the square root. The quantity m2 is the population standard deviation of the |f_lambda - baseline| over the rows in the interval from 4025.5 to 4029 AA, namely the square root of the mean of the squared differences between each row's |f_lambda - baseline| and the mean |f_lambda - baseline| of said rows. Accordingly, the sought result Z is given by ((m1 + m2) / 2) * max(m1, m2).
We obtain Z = 1.5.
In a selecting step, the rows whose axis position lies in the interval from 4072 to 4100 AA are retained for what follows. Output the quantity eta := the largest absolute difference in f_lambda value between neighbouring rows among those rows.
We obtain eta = 4.7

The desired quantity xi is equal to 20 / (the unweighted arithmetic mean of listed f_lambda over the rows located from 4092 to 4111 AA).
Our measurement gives 0.355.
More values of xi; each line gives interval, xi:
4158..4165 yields 0.334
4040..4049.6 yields 0.317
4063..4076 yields 0.326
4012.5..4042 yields 0.310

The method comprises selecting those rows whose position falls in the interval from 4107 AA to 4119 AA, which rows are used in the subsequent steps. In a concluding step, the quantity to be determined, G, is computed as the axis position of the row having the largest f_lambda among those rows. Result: 4118.75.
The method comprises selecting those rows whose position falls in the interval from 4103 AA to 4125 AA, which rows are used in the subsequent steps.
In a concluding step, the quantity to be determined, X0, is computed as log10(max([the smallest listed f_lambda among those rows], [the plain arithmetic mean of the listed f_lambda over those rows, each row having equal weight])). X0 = 1.77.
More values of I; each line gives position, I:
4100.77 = 119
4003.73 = 107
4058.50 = 125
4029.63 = 133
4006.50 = 115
